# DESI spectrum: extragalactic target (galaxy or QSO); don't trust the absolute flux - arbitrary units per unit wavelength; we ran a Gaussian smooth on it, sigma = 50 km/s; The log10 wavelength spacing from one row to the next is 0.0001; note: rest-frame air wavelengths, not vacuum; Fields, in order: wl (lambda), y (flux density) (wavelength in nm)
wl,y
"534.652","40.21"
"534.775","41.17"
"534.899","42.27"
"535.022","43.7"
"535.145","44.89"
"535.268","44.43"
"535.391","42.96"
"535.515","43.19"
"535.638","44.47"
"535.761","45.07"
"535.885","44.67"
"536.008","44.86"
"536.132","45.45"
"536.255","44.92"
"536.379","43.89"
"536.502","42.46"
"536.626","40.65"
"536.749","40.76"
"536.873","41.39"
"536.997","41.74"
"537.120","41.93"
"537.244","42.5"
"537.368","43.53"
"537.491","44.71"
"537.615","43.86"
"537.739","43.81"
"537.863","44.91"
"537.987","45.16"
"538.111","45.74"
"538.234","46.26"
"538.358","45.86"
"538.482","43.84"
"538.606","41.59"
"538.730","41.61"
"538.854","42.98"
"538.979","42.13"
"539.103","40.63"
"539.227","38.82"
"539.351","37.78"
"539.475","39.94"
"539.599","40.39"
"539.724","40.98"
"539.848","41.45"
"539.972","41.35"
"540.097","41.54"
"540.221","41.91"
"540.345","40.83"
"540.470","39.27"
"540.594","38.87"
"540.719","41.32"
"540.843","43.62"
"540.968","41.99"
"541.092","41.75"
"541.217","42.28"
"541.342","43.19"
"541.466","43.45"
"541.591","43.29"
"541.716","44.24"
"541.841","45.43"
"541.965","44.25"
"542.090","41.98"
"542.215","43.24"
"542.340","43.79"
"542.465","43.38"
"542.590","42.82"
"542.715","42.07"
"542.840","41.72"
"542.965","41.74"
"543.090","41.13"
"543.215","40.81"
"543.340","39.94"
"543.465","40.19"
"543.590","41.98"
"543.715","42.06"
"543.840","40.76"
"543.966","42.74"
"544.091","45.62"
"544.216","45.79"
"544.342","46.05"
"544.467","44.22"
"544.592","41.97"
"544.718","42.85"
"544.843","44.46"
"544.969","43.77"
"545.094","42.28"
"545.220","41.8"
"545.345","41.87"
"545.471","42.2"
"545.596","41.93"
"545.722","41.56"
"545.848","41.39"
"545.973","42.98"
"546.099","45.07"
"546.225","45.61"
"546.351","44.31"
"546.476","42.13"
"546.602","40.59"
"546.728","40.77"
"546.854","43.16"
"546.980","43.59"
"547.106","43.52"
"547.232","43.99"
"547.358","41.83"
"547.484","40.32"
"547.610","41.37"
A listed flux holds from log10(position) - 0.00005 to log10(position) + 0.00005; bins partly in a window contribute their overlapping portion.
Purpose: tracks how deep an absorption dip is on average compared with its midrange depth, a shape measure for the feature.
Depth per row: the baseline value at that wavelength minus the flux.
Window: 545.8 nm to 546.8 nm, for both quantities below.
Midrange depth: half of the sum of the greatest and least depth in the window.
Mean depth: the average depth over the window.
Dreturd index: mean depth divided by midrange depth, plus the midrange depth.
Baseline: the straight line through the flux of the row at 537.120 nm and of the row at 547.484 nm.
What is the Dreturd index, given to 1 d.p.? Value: -1.7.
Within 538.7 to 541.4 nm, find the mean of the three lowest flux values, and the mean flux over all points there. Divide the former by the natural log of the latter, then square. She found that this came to 107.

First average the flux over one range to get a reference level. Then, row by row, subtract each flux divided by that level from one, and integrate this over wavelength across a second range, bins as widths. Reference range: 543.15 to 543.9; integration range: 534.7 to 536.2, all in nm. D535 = -0.11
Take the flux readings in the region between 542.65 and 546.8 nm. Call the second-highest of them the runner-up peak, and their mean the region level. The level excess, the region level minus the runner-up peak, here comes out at -3.2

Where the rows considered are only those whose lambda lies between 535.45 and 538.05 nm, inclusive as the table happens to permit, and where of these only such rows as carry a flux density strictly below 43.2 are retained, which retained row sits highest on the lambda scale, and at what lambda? 537.244 nm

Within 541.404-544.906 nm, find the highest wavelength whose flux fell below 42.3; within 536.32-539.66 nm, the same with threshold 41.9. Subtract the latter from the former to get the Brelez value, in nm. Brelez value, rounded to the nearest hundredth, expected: 4.99 nm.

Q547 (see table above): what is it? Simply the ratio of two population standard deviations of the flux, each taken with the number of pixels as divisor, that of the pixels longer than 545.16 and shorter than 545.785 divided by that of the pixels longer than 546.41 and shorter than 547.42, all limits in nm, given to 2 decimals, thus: 0.17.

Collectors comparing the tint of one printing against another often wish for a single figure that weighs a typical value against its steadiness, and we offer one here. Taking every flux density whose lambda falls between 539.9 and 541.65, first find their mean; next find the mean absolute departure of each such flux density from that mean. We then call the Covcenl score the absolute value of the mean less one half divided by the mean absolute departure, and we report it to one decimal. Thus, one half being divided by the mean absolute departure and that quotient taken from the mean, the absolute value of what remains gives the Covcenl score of 41.3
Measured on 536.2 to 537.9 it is 42.5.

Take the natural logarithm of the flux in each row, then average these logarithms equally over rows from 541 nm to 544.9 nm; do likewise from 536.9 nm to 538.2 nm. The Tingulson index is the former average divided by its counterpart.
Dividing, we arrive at 0.994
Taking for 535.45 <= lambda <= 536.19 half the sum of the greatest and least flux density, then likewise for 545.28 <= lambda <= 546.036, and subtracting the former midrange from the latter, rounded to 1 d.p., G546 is -2.1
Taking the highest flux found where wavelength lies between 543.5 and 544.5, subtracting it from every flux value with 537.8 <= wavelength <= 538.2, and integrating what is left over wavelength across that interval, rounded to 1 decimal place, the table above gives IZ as -0.3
